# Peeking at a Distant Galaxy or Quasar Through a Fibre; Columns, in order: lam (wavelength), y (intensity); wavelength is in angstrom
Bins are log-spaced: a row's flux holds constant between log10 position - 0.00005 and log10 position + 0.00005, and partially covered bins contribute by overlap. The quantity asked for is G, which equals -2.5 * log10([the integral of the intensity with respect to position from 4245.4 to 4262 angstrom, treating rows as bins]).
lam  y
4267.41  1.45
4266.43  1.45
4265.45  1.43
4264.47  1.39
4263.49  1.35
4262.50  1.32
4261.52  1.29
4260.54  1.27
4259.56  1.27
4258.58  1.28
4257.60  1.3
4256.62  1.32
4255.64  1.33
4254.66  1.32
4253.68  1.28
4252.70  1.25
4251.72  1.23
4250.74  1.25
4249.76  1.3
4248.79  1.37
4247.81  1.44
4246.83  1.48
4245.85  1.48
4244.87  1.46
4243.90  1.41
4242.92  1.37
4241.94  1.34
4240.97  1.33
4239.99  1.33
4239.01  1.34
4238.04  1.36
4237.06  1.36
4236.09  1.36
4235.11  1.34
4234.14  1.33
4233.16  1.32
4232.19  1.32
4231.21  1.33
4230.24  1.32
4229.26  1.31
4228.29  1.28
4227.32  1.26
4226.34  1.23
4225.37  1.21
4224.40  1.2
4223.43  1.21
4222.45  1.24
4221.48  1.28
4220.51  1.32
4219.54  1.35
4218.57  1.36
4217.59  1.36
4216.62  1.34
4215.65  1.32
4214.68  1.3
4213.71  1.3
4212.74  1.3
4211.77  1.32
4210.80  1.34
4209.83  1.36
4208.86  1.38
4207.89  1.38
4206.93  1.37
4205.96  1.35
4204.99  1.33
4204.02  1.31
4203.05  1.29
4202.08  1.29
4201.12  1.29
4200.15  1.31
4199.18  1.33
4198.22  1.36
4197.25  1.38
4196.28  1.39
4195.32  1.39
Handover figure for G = -3.4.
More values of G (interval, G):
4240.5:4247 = -2.4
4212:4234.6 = -3.7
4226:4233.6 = -2.5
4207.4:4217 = -2.8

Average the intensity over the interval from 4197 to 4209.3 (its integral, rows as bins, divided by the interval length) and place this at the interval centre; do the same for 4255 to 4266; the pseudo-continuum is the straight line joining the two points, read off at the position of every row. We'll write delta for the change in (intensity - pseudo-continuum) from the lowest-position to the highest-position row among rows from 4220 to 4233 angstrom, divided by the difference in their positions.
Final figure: 0.000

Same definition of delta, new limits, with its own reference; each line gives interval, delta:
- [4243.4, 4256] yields -0.007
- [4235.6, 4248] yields 0.007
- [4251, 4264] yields 0.010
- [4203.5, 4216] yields 0.001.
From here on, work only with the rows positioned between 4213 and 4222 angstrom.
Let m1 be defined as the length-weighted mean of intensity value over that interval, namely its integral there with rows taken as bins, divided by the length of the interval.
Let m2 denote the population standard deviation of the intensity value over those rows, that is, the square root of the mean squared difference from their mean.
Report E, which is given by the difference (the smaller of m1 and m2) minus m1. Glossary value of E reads -1.30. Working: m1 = 1.32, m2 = 0.027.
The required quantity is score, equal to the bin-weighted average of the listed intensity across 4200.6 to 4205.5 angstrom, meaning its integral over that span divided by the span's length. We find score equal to 1.30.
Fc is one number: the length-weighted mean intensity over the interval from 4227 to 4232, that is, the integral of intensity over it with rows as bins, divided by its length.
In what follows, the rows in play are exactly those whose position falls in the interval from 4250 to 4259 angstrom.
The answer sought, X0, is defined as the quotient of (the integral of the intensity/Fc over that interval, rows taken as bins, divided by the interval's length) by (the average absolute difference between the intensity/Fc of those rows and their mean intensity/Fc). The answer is 44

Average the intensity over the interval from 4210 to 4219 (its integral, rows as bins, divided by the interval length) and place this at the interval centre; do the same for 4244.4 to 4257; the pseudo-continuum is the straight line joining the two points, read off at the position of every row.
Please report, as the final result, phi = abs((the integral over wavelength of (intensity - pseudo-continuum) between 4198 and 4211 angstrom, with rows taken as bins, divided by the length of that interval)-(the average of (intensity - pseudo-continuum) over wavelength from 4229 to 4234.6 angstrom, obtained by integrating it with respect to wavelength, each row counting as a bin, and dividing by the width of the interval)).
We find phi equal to 0.0272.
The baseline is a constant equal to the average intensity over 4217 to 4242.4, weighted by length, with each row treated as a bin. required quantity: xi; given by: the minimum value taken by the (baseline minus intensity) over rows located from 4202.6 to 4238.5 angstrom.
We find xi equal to -0.073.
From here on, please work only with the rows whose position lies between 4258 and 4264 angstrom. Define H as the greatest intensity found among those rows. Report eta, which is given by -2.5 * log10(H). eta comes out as -0.33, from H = 1.35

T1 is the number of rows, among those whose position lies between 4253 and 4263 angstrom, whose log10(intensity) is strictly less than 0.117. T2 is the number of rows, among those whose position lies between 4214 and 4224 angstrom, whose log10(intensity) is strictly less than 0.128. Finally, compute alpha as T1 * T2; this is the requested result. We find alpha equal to 42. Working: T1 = 6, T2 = 7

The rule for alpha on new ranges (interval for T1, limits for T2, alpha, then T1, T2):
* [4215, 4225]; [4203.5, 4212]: 16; 4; 4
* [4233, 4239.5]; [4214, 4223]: 0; 0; 6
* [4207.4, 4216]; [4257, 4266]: 18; 3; 6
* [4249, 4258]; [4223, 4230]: 42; 6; 7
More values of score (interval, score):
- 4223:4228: 1.23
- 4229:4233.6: 1.32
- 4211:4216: 1.31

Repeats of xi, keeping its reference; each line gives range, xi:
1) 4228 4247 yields -0.173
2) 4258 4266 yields -0.123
